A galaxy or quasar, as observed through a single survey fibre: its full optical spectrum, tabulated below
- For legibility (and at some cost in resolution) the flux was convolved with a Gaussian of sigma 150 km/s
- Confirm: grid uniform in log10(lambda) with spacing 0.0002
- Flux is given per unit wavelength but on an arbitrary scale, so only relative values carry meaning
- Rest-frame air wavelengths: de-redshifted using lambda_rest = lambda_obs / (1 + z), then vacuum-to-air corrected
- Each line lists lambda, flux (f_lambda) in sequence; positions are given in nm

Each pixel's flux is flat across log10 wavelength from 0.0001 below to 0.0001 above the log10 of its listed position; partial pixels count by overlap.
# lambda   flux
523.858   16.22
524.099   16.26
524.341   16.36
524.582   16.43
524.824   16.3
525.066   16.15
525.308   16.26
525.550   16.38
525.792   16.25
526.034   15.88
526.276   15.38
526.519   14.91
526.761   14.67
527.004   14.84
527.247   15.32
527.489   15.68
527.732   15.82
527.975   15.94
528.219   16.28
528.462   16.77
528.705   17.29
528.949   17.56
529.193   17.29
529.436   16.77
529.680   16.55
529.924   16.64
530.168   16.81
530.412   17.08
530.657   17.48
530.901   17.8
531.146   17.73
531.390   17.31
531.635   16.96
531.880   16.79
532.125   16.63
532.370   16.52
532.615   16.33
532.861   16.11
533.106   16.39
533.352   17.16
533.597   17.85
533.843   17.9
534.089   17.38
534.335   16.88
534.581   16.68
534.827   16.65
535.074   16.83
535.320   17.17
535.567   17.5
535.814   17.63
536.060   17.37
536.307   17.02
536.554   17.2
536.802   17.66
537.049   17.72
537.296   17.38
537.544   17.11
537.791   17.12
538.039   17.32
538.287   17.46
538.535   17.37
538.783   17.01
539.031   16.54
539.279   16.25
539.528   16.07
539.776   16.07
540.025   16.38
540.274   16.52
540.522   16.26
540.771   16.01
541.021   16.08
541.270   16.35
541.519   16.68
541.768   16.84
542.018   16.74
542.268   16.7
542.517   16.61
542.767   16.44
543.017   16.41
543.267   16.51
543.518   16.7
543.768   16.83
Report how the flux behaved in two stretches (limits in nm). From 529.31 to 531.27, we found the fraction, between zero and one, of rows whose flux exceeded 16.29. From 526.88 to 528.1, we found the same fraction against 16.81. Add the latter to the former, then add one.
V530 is 2.00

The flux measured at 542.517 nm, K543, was 16.61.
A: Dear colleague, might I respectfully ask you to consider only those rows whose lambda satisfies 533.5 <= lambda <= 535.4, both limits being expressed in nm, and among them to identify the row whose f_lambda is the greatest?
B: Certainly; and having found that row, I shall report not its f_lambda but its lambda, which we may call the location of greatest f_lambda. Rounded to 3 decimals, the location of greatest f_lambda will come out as 533.843 nm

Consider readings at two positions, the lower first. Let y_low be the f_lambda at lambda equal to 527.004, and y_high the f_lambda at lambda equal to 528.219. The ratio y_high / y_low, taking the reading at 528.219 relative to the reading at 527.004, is 1.10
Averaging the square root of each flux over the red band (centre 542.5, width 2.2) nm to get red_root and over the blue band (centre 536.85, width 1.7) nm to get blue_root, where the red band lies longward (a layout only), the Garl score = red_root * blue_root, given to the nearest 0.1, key 17.0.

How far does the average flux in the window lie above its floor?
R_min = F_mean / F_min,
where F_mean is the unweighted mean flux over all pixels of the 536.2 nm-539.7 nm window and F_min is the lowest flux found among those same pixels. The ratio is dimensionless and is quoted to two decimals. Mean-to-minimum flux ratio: 1.06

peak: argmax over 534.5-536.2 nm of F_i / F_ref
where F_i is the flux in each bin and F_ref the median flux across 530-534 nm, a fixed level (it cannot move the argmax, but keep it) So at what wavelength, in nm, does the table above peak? 535.814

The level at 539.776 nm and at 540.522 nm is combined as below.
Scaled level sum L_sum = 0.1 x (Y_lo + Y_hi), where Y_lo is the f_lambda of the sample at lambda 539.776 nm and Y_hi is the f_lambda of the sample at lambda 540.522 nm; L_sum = 3.23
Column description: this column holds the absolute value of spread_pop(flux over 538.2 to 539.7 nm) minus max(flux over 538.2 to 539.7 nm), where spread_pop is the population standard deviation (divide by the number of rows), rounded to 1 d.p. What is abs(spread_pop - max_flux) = 16.9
